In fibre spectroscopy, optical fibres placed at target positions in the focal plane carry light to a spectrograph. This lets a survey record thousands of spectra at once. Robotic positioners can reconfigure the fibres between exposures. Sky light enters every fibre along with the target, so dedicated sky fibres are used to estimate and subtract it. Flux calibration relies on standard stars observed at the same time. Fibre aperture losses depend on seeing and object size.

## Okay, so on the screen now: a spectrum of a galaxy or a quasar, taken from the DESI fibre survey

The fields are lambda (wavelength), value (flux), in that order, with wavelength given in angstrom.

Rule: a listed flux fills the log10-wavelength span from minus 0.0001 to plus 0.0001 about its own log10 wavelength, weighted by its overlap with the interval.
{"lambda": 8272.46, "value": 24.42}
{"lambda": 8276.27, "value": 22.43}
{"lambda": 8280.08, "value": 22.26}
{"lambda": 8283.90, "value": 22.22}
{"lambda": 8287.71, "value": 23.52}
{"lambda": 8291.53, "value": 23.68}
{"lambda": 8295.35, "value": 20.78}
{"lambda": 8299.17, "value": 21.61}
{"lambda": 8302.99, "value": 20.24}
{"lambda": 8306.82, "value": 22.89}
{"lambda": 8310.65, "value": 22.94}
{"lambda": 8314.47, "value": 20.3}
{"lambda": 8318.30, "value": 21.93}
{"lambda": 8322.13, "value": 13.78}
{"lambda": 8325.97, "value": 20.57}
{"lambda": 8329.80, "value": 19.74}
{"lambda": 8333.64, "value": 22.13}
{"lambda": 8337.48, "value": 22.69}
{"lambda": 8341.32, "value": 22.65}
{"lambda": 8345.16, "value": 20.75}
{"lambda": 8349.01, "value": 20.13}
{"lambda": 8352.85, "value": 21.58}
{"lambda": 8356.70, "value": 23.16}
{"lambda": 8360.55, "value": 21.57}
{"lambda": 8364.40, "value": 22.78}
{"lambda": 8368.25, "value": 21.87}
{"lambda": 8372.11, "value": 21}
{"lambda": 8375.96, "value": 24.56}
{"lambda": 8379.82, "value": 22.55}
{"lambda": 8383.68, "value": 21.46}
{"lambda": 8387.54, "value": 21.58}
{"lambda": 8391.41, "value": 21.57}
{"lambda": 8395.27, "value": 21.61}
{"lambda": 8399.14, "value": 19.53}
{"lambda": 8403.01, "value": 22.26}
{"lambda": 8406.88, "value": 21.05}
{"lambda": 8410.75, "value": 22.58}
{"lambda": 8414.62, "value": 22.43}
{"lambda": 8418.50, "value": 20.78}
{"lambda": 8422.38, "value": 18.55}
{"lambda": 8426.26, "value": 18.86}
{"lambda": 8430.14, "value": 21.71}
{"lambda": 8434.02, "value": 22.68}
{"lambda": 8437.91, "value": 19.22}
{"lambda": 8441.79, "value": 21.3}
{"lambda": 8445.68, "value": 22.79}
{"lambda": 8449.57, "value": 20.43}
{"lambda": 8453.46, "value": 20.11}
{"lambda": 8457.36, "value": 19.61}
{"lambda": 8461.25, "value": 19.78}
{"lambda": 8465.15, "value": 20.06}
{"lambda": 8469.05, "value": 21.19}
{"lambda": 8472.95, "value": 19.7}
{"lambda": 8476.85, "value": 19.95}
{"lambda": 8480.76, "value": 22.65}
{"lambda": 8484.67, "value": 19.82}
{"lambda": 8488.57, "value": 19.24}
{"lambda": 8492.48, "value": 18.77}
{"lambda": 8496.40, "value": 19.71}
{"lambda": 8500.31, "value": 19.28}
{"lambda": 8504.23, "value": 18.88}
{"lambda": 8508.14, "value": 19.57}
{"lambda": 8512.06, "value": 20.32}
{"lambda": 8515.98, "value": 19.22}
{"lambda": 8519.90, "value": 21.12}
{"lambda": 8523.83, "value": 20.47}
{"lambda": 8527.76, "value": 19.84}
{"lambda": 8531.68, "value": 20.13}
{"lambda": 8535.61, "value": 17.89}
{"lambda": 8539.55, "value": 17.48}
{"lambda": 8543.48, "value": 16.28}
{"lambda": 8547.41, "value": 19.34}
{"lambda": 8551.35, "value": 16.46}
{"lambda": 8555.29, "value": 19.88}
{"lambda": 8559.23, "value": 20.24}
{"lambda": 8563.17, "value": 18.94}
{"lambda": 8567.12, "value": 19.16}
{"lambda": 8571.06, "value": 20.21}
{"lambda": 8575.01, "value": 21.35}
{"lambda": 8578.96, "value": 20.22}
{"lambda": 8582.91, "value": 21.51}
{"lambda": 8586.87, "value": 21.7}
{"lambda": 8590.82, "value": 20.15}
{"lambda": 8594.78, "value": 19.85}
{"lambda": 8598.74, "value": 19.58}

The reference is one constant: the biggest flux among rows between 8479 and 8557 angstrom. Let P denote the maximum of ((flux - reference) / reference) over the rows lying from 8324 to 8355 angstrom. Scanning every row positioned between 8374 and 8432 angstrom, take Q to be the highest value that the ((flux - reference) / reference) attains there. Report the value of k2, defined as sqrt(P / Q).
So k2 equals 0.1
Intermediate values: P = 0.002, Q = 0.08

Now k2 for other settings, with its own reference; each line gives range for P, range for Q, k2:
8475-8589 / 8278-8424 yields 0.0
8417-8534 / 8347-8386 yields 0.3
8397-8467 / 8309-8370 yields 0.5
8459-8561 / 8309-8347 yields 0.0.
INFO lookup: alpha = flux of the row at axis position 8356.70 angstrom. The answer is 23.16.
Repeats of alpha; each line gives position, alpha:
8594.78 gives 19.85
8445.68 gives 22.79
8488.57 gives 19.24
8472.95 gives 19.7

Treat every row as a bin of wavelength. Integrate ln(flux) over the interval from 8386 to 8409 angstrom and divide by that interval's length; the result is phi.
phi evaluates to 3.06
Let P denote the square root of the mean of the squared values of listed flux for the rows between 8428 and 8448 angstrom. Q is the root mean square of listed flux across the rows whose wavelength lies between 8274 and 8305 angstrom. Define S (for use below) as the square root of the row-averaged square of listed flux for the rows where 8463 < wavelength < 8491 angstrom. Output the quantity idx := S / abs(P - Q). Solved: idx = 38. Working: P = 21.6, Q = 22.1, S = 20.4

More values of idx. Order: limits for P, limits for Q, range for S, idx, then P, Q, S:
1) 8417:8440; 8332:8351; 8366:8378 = 17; 20.4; 21.7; 22.5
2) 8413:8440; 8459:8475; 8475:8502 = 42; 20.7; 20.2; 20.0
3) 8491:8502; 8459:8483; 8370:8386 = 17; 19.3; 20.6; 22.4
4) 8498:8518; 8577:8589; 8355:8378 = 13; 19.5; 21.2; 22.5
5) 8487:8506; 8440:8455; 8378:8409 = 11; 19.2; 21.2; 21.5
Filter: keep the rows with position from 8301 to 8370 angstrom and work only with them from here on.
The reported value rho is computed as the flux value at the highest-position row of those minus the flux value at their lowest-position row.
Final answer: 1.6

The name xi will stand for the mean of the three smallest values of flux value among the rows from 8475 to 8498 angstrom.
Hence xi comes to 19.2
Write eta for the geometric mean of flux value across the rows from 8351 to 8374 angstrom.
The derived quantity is 22.0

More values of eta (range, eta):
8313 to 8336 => 19.5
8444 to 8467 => 20.4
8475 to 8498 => 20.0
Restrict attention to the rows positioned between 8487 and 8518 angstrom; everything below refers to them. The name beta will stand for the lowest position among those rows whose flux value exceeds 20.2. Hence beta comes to 8512.06 angstrom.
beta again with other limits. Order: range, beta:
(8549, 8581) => 8559.23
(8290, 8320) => 8291.53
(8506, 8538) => 8512.06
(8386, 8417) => 8387.54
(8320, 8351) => 8325.97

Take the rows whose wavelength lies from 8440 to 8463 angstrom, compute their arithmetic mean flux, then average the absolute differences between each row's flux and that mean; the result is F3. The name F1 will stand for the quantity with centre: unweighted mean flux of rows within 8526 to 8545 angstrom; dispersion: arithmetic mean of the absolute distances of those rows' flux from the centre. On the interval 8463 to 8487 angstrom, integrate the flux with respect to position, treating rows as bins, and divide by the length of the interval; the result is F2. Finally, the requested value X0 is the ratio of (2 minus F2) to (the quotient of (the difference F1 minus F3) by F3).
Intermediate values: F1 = 1.3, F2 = 20.5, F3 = 0.92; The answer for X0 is -41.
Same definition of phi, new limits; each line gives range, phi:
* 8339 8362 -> 3.07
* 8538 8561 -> 2.90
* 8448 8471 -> 3.00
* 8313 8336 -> 2.97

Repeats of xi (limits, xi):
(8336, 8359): 20.8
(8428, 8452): 20.3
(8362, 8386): 21.4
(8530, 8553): 16.7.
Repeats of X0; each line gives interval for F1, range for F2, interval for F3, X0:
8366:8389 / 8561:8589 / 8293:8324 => 37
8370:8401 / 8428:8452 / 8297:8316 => 137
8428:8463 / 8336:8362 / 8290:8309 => 910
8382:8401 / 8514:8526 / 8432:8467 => 47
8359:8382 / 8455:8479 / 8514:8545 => 53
